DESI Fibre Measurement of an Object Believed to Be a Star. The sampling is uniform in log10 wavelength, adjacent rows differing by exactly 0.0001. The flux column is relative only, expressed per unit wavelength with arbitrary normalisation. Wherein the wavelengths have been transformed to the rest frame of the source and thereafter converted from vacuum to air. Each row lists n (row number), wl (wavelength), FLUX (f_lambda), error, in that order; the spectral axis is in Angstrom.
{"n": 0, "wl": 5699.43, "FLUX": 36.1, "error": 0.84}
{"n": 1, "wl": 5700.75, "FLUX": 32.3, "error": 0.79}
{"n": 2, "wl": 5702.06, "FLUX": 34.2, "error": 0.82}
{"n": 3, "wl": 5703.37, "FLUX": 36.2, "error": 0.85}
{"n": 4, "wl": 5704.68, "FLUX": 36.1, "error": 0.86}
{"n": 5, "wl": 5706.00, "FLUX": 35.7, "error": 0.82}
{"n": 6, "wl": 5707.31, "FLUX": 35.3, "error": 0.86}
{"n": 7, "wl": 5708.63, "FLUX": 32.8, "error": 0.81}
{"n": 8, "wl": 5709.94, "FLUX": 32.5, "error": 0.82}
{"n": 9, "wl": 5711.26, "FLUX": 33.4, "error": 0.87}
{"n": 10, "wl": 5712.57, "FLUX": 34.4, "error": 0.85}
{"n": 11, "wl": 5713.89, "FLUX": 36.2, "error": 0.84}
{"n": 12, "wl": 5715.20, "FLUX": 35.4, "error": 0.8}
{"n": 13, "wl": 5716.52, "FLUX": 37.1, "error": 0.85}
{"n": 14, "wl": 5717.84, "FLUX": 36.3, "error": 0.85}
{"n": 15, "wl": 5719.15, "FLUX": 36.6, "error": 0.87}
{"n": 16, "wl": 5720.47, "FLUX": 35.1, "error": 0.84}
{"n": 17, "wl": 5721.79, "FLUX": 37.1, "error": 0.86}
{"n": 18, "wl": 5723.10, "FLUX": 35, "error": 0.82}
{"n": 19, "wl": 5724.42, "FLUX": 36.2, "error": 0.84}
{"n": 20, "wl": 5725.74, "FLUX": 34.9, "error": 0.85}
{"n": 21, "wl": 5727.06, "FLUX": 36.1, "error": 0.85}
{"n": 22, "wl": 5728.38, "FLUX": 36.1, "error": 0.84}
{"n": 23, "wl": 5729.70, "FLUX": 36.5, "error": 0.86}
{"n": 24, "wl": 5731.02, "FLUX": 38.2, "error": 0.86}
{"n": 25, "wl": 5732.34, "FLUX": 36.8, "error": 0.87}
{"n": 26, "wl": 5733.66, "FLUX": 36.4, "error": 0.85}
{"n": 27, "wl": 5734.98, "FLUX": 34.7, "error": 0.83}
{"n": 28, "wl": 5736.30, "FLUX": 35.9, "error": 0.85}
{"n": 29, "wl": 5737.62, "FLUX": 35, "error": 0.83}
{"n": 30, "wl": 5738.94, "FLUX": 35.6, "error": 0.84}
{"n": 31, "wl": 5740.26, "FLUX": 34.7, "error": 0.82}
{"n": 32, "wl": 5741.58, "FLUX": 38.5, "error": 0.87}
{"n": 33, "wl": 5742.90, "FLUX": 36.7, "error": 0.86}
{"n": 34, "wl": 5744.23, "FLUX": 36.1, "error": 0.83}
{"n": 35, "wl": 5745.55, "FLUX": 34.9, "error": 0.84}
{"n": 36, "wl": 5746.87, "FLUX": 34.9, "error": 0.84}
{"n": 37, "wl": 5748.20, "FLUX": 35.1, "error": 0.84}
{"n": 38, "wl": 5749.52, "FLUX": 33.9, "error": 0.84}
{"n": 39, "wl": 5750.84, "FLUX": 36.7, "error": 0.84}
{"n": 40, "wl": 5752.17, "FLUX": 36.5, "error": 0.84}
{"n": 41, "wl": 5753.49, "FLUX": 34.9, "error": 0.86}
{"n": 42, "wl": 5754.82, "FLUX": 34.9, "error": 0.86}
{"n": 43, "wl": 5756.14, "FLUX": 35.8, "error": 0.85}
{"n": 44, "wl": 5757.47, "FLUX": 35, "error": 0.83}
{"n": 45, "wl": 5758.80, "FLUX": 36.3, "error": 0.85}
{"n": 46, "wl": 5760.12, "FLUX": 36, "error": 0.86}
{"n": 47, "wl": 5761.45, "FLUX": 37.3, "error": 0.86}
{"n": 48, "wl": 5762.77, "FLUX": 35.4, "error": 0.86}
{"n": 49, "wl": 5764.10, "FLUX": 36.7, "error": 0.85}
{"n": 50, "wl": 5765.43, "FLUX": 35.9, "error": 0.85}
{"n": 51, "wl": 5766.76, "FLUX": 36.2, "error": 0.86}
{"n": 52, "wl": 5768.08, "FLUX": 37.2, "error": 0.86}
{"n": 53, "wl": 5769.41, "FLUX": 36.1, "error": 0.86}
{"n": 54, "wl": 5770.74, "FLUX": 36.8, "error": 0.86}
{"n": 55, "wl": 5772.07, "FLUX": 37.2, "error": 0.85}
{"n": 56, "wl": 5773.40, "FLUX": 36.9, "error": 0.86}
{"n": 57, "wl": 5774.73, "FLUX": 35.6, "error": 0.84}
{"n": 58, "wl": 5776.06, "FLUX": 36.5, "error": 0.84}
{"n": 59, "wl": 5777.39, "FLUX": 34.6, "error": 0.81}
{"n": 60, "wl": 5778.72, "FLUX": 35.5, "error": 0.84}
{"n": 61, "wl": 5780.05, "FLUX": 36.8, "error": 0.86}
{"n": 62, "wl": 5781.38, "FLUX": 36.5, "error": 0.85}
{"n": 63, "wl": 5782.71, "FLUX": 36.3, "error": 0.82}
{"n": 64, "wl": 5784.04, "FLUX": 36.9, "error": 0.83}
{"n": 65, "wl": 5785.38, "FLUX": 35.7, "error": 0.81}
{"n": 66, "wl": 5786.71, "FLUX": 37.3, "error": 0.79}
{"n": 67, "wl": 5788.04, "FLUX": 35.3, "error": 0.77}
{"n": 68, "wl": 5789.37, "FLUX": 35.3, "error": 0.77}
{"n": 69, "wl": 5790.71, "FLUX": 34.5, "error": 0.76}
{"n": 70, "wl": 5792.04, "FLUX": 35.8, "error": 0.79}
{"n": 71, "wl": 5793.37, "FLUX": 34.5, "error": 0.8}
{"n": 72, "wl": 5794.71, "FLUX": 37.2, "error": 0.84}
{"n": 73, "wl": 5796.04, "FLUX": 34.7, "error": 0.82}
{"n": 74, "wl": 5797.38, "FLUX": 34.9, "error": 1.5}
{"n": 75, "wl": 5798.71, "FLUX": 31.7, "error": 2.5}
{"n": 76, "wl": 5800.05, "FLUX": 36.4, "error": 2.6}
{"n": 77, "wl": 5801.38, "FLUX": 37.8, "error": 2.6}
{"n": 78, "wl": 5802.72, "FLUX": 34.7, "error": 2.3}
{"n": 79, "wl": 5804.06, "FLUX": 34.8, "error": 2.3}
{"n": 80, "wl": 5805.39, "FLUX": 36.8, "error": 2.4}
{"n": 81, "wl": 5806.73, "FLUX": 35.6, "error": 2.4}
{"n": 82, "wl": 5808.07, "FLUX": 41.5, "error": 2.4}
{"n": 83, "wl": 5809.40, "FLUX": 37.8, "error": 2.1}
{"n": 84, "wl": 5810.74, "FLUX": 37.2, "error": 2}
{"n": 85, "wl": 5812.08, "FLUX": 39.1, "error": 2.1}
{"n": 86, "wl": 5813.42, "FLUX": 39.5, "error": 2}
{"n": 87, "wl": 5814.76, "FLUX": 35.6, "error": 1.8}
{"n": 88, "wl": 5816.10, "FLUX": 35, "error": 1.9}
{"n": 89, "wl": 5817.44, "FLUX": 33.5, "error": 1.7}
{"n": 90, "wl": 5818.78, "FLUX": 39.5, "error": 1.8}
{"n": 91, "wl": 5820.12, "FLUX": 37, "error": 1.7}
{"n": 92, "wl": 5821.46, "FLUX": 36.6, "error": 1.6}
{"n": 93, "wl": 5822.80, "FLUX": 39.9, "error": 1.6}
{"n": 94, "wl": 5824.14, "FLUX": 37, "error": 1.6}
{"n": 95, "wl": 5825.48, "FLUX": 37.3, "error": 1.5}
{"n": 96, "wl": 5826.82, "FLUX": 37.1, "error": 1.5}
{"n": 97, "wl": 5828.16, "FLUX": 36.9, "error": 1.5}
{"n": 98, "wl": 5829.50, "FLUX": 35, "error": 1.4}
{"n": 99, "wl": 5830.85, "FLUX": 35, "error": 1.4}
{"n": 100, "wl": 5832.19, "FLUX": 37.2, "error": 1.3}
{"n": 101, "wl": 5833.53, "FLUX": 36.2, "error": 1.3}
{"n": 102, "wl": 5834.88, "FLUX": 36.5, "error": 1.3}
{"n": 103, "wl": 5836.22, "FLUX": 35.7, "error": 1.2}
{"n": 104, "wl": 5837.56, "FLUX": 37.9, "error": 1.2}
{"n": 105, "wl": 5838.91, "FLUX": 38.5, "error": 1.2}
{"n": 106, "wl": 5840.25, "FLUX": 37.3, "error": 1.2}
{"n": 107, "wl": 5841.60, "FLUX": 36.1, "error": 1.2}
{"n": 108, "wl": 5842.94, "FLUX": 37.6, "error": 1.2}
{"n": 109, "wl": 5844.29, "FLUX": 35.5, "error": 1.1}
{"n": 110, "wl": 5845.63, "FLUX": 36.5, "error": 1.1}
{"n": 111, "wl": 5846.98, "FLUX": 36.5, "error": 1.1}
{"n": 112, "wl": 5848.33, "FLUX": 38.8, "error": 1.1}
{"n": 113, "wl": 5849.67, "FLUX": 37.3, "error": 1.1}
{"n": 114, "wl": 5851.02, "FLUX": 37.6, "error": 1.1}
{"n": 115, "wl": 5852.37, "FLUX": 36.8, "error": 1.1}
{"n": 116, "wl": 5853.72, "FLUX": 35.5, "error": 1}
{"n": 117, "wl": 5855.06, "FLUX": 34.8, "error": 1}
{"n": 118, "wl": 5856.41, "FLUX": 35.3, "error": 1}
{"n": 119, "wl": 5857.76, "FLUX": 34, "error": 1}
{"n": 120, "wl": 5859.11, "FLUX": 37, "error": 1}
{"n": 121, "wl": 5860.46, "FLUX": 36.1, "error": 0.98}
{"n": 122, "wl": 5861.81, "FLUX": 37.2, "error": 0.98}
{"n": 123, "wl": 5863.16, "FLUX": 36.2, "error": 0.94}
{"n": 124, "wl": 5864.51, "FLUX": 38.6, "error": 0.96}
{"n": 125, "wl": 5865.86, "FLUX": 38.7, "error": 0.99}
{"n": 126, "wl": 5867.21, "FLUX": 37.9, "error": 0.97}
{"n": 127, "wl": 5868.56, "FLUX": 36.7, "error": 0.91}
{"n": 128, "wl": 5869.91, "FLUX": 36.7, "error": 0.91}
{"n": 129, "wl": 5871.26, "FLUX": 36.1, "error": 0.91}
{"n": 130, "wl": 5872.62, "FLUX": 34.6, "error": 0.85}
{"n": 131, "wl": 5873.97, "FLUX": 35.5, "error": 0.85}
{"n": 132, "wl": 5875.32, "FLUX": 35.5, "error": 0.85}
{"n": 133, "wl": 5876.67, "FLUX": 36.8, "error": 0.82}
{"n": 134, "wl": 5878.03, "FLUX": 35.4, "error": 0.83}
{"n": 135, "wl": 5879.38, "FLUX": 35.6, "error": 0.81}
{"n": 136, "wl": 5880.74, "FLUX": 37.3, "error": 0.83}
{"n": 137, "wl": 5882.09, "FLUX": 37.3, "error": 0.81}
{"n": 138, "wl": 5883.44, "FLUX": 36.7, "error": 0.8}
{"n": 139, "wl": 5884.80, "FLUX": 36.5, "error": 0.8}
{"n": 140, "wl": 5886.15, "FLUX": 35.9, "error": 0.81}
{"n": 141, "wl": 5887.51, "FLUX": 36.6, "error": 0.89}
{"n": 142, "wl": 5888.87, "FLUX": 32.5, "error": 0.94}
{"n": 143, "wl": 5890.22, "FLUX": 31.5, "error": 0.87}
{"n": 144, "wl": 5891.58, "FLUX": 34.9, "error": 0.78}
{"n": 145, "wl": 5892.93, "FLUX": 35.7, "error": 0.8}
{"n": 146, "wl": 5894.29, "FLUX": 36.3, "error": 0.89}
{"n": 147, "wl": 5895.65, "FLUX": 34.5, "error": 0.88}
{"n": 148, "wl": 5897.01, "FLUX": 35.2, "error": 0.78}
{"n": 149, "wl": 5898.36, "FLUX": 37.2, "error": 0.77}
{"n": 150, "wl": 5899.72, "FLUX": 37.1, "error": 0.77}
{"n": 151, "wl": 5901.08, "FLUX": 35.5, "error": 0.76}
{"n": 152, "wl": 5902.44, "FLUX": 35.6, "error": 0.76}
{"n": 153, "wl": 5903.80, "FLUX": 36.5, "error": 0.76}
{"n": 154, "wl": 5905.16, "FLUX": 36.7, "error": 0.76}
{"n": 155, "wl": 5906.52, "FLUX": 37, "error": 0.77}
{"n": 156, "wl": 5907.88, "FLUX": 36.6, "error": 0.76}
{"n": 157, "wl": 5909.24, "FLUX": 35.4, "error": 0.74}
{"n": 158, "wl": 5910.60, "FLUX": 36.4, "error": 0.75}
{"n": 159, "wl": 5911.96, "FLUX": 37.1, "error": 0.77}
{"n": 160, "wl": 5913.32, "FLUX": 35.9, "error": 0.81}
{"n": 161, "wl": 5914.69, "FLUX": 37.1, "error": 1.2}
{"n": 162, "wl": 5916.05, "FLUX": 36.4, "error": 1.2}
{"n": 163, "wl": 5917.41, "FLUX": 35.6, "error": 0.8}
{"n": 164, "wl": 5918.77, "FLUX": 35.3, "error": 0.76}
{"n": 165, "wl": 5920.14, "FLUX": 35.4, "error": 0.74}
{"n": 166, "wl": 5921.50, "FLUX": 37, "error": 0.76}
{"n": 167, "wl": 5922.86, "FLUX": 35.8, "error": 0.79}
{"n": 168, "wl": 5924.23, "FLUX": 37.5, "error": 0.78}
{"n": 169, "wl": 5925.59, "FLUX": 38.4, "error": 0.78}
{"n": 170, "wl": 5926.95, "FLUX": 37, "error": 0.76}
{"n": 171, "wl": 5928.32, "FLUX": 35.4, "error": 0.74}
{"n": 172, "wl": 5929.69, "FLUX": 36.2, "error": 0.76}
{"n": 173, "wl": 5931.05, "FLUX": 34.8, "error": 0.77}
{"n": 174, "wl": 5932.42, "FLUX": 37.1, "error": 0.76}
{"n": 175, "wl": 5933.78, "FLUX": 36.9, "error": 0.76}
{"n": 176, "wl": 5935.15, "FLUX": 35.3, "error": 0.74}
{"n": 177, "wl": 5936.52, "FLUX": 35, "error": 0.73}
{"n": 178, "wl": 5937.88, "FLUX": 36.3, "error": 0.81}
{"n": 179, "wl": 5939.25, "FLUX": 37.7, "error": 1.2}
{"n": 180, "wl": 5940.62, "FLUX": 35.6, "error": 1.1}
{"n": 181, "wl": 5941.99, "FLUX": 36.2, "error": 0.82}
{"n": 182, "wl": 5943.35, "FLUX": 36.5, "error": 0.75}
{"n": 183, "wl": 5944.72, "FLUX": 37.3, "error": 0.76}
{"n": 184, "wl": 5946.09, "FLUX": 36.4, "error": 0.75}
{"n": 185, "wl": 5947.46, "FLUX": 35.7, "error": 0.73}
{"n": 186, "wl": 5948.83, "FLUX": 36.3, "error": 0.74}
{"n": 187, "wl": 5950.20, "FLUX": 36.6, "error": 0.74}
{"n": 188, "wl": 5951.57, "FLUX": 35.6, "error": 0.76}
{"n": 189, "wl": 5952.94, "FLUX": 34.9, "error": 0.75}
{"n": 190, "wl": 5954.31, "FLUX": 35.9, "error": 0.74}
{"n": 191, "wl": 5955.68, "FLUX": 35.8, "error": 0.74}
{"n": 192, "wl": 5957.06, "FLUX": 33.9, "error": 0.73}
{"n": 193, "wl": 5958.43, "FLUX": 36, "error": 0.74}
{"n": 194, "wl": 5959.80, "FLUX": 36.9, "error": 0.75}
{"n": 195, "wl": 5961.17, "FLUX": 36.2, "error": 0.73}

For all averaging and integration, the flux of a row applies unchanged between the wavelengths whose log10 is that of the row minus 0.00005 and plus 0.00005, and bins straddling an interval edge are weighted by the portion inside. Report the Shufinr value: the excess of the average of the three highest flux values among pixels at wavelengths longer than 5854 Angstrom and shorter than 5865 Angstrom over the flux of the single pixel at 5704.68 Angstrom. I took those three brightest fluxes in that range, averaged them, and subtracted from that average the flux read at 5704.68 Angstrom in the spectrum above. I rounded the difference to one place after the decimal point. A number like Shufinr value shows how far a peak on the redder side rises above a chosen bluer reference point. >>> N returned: 1.5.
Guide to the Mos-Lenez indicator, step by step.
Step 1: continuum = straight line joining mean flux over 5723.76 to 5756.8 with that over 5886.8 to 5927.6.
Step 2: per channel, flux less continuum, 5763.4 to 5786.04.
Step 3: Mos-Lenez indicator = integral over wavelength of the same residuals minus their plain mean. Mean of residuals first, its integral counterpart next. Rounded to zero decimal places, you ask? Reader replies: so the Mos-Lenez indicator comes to 10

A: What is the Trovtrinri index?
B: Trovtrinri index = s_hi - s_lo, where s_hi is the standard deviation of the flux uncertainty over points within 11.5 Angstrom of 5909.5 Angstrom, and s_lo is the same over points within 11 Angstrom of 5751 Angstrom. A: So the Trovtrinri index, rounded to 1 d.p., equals 0.1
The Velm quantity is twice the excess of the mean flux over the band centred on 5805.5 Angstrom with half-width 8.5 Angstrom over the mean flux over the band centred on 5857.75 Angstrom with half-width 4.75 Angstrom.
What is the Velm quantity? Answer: 2.1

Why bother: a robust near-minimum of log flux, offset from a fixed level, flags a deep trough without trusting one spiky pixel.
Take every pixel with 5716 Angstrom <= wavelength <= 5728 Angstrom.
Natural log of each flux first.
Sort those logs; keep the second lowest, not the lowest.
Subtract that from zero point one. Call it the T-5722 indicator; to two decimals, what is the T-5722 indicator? -3.46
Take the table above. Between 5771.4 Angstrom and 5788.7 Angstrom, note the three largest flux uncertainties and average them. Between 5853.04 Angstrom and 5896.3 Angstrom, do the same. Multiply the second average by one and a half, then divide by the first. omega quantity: 1.8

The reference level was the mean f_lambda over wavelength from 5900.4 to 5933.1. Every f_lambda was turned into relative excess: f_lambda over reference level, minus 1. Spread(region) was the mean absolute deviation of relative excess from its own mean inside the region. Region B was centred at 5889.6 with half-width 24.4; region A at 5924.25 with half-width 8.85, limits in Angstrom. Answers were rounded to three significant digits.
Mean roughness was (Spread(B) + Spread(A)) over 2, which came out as 0.0252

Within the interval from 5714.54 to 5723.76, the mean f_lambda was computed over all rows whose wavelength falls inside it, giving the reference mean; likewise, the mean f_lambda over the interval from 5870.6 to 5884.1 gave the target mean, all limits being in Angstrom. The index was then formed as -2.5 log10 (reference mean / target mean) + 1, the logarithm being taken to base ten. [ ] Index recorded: 1.00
